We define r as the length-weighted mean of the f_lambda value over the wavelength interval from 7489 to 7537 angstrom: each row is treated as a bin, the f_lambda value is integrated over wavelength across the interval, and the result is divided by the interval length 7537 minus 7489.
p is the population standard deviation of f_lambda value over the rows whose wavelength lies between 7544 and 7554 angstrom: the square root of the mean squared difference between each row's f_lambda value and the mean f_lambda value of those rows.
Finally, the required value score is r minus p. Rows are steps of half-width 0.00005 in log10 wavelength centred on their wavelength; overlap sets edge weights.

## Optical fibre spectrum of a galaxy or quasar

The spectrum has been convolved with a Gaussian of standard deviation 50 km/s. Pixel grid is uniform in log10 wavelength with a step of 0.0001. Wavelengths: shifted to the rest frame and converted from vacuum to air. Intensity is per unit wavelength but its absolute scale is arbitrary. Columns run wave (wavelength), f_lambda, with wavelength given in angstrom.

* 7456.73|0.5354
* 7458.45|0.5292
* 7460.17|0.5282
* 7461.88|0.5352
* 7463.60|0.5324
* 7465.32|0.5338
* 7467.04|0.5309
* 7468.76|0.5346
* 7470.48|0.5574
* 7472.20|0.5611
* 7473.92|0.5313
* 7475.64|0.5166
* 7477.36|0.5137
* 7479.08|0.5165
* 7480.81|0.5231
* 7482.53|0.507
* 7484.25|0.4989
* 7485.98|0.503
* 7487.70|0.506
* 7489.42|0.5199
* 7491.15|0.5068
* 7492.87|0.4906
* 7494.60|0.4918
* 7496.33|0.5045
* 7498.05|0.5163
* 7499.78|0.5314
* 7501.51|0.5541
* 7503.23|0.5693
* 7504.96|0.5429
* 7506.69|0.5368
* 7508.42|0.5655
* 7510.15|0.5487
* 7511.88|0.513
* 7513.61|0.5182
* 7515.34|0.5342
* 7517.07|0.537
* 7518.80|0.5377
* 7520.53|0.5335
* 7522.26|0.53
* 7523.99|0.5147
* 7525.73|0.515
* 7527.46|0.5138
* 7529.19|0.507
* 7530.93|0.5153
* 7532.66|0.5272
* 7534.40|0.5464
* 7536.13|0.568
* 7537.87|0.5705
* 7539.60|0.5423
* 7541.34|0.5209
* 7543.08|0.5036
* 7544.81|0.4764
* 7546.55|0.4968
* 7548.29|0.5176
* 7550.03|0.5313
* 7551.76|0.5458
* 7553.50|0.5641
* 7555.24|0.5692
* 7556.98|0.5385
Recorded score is 0.499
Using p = 0.029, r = 0.528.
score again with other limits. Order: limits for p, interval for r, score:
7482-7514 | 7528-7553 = 0.503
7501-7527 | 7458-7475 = 0.521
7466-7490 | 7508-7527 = 0.512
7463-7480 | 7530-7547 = 0.512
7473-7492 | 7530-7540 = 0.536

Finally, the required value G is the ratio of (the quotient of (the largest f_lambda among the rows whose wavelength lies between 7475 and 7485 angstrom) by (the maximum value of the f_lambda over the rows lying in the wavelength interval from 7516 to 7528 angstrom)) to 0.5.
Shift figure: 1.95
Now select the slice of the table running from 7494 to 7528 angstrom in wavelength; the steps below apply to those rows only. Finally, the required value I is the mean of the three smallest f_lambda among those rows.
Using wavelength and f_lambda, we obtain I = 0.503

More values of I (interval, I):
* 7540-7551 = 0.492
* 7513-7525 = 0.521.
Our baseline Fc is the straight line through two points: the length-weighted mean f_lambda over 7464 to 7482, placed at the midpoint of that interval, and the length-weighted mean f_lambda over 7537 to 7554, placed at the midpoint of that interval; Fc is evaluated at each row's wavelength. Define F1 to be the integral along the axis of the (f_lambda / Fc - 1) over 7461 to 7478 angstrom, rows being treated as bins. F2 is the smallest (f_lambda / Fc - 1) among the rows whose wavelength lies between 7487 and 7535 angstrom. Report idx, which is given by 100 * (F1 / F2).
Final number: -143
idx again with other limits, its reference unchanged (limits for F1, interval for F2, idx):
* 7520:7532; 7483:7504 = 289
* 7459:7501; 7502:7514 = 2706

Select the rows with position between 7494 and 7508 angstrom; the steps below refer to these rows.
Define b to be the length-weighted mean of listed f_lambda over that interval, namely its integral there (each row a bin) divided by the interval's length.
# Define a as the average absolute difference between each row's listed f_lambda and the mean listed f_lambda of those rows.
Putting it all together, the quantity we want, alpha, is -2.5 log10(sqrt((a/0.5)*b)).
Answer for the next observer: 2.09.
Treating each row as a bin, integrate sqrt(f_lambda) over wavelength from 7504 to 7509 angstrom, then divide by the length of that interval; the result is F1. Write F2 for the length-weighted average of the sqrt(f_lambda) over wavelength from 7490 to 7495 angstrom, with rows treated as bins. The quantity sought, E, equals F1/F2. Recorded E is 1.05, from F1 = 0.739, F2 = 0.705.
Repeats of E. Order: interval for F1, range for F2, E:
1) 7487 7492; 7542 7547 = 1.02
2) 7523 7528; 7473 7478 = 0.99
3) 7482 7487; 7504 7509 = 0.96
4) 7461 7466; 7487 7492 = 1.02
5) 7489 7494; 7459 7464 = 0.97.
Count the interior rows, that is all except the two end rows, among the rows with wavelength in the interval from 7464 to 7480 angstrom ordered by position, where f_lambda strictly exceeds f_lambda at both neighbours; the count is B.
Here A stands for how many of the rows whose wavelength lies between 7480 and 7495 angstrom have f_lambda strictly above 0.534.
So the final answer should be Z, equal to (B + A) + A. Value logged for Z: 1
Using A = 0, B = 1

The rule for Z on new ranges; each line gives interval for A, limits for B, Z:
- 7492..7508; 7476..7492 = 10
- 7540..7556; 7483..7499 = 7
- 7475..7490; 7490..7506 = 1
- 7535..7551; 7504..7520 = 7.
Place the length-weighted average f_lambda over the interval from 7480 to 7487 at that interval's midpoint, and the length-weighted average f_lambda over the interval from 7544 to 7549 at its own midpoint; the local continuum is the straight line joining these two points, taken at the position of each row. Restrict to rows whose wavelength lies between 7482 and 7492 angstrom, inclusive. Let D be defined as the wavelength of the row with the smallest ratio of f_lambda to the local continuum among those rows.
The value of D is 7484.25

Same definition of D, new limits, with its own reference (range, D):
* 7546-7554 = 7546.55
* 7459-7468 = 7460.17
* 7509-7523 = 7511.88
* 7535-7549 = 7544.81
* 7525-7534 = 7529.19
